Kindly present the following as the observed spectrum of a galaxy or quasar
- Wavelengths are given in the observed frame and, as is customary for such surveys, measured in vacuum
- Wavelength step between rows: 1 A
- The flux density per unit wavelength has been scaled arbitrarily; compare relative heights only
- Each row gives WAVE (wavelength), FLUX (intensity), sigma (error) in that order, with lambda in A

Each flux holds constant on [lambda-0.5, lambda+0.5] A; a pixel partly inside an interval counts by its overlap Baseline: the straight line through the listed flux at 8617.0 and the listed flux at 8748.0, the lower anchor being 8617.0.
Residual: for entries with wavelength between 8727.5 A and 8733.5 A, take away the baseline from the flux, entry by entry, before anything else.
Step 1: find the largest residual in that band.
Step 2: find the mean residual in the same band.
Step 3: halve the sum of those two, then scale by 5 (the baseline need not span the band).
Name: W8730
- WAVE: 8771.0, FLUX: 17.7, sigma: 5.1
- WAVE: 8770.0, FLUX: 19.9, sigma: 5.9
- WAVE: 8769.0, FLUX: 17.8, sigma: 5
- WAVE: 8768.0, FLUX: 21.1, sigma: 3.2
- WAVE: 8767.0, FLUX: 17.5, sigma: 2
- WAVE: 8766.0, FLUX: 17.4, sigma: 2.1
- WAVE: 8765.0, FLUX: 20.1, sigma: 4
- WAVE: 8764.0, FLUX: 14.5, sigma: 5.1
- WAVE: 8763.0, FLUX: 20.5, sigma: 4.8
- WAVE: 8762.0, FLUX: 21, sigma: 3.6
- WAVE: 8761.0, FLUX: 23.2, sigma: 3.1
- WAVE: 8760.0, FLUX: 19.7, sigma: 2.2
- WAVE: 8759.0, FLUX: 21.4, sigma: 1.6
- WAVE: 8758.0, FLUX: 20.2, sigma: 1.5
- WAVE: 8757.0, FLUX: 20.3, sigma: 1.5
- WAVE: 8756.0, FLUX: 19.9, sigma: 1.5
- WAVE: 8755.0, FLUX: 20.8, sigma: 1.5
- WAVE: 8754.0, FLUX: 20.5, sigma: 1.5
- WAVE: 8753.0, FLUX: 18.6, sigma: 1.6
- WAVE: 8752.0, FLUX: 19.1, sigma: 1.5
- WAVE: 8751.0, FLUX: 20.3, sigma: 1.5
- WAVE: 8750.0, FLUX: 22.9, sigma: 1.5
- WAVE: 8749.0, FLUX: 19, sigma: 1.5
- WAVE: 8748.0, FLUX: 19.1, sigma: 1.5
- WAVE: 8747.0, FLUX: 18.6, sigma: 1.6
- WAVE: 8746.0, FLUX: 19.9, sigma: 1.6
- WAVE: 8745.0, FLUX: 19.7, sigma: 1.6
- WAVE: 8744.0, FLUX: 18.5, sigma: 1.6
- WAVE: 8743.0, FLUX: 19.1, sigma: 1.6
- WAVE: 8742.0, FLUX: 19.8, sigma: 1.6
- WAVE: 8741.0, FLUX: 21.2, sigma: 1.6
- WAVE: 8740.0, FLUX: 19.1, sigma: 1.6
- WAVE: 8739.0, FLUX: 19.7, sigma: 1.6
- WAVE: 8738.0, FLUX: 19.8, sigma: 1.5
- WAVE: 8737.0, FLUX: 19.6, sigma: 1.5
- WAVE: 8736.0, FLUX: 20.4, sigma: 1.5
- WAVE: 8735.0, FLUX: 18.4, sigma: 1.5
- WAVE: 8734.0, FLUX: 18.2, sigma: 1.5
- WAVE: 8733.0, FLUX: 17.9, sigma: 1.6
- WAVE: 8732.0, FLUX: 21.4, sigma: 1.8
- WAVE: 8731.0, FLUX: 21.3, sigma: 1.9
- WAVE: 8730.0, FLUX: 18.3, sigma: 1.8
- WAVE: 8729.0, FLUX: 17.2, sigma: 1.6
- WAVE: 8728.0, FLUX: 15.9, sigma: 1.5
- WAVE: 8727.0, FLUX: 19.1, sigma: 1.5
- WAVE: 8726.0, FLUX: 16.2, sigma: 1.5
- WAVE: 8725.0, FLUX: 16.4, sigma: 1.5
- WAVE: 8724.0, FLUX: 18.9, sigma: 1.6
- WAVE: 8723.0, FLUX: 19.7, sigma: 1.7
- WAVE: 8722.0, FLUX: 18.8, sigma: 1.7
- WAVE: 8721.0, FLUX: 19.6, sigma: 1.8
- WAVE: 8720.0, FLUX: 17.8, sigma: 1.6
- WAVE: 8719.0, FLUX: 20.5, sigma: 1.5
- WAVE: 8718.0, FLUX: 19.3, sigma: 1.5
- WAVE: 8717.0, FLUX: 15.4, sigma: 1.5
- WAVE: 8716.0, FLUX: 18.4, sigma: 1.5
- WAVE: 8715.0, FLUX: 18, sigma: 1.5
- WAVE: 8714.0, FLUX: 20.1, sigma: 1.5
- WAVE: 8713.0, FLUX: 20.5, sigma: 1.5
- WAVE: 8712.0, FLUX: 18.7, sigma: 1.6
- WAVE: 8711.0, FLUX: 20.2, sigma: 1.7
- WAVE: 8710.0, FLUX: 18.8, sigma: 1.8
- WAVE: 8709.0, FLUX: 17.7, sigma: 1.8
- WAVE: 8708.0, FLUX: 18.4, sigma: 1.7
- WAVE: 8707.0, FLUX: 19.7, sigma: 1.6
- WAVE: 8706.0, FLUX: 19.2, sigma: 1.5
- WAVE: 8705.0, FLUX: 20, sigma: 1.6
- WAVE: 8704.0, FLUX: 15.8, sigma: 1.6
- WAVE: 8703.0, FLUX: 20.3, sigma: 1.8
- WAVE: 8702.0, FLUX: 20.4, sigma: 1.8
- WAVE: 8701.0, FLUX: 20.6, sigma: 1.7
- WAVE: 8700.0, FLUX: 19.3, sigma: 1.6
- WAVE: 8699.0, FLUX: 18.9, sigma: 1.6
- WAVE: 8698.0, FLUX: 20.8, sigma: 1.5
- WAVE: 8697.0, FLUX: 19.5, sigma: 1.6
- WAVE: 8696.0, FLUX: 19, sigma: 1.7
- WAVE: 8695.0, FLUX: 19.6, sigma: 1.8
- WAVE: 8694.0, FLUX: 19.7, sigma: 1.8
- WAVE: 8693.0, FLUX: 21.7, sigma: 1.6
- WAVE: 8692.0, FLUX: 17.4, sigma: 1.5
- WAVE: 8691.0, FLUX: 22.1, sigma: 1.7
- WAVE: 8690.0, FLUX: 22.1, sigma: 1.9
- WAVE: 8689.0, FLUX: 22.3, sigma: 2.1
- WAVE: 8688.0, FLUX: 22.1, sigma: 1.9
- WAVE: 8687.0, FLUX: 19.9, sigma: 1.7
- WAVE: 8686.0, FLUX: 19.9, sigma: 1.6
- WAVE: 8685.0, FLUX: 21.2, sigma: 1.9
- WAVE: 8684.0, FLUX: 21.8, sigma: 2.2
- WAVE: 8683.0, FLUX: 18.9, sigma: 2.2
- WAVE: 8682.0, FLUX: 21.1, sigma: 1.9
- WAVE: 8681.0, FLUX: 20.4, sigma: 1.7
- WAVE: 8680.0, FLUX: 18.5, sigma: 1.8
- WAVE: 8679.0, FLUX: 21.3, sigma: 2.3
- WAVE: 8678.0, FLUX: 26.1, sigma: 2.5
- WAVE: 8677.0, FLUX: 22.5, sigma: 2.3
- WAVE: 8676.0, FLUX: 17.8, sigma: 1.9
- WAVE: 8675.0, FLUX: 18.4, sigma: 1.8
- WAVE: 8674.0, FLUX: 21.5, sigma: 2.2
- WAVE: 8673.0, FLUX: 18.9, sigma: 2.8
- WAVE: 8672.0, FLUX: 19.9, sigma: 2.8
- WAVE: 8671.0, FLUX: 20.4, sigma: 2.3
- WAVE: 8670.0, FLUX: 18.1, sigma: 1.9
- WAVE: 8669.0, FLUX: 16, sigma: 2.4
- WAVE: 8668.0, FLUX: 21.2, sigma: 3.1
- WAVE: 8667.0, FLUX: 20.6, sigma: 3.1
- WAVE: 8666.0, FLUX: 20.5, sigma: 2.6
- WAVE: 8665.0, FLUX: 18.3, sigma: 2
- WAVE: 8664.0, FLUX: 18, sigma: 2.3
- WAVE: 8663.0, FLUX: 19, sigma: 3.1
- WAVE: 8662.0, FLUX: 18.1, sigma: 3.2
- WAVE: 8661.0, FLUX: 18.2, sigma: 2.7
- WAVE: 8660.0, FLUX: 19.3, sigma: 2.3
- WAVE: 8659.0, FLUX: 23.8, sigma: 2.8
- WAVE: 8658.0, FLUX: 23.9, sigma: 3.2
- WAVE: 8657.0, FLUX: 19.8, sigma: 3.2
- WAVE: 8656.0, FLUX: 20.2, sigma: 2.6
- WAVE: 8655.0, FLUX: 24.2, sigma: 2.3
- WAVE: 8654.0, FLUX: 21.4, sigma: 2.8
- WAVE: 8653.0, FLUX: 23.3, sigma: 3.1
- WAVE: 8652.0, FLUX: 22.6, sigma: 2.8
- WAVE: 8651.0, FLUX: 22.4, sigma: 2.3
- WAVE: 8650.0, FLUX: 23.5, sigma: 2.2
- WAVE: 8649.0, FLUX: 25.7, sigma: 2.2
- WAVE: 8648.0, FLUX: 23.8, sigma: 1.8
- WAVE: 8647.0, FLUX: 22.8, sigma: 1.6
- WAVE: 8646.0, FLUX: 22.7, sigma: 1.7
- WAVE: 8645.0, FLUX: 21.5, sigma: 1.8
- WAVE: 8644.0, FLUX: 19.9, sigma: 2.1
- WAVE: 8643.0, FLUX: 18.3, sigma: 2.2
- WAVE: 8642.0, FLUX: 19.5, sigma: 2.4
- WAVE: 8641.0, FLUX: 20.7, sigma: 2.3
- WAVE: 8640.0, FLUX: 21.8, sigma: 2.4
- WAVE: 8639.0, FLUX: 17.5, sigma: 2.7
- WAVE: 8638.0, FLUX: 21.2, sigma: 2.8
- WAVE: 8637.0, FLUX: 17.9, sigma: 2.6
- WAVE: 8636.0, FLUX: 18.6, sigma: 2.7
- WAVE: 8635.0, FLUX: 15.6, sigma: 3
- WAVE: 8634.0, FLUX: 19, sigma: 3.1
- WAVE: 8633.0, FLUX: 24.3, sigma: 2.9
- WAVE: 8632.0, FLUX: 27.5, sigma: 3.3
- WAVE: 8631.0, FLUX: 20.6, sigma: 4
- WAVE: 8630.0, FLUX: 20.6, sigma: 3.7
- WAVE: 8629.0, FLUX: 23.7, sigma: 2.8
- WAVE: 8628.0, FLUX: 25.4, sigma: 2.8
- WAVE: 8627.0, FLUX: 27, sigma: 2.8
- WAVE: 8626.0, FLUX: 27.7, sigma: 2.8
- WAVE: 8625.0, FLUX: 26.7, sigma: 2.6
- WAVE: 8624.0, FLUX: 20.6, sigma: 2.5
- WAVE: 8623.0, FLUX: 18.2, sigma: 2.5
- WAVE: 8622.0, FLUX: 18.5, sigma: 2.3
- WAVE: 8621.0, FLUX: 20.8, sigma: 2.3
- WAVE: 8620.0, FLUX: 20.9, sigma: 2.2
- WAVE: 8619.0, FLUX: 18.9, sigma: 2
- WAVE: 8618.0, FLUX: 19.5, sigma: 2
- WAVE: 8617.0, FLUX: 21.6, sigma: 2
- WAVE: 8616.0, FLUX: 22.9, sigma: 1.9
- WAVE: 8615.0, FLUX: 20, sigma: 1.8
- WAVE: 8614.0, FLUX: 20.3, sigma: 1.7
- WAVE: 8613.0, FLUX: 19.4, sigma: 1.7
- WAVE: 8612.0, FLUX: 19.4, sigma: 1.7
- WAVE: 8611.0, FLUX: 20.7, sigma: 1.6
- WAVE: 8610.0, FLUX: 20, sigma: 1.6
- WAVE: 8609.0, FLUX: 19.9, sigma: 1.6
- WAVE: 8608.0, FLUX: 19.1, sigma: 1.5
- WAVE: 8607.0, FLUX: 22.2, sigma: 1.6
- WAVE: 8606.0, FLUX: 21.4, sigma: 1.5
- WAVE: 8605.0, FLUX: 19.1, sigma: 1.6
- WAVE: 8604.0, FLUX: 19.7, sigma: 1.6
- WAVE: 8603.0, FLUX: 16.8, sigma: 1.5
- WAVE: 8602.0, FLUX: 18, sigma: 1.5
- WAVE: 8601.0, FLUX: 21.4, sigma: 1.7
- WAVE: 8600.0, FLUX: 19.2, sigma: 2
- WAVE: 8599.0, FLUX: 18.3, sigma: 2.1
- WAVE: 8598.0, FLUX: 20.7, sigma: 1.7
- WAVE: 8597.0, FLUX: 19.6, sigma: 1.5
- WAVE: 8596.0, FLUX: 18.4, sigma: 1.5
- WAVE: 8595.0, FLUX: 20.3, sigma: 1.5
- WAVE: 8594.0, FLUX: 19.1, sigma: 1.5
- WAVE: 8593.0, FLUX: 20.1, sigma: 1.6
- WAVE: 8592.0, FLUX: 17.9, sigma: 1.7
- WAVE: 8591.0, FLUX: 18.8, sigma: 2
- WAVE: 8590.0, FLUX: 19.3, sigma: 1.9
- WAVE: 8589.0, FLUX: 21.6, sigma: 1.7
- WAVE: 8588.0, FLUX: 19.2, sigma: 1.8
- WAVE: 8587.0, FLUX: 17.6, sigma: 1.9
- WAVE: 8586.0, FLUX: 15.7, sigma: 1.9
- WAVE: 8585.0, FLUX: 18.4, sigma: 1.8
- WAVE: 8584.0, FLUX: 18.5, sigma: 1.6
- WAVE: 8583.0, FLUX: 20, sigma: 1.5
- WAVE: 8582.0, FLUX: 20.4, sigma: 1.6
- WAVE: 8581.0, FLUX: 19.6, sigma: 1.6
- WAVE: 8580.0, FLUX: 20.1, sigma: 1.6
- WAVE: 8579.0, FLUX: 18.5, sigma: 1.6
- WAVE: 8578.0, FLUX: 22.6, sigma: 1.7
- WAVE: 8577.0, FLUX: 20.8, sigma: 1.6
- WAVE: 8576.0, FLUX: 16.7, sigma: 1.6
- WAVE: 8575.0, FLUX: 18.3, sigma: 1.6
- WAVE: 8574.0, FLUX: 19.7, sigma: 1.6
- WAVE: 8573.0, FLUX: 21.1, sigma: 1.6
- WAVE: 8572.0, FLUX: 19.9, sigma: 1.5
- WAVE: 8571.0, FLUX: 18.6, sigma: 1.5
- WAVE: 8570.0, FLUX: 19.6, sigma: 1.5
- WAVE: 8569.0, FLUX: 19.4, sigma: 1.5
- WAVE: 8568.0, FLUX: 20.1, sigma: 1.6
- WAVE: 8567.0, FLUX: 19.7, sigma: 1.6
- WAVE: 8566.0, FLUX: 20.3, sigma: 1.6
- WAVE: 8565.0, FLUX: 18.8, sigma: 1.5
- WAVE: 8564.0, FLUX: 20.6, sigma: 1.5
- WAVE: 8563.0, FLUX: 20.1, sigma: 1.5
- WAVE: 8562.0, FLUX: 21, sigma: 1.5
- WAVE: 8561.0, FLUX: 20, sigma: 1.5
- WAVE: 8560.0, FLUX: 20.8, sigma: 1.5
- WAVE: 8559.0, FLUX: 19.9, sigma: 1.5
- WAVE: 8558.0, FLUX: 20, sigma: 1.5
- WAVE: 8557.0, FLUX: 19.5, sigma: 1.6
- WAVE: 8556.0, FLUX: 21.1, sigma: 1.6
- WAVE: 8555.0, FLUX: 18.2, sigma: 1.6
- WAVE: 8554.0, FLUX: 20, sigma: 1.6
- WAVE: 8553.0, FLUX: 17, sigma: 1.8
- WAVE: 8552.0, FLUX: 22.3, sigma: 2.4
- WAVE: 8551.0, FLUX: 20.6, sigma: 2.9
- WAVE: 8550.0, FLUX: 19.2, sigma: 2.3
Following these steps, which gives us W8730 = 3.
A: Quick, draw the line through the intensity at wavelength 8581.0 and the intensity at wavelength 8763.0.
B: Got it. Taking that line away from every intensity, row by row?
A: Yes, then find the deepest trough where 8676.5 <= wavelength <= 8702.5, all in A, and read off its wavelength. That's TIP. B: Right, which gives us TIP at 8692.0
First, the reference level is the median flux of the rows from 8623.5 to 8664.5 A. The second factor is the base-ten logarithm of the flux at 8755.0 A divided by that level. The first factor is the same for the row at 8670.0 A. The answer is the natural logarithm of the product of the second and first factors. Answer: -7.0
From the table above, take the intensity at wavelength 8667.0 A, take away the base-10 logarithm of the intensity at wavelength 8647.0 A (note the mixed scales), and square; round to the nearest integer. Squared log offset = 370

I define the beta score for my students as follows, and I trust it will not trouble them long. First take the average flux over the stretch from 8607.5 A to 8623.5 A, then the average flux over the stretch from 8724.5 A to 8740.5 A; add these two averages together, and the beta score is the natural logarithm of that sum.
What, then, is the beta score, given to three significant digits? 3.66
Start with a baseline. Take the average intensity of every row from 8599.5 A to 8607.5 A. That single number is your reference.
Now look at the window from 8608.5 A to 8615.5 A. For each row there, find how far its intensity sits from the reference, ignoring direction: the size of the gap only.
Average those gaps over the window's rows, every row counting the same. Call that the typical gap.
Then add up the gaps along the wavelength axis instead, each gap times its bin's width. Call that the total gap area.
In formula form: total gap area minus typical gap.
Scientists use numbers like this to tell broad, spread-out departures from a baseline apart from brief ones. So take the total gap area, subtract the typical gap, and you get 2.5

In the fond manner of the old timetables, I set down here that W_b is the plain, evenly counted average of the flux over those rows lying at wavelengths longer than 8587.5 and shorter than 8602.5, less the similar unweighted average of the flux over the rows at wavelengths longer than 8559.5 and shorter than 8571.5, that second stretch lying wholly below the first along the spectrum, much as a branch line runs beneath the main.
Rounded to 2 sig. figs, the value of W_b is -0.46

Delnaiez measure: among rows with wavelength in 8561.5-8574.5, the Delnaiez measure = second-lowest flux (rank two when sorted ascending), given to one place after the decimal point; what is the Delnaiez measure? 18.8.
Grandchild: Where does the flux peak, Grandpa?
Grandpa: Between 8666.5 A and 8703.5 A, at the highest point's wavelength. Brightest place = 8678.0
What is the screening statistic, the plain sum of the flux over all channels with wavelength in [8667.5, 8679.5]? 242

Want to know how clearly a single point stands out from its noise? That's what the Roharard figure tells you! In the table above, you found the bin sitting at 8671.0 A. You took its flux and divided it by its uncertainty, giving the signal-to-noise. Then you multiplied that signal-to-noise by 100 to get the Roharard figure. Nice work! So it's 887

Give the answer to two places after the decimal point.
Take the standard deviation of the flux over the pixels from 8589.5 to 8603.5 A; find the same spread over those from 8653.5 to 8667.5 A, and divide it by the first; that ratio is 1.79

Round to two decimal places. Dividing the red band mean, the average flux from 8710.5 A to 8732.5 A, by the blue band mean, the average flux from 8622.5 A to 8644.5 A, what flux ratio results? 0.87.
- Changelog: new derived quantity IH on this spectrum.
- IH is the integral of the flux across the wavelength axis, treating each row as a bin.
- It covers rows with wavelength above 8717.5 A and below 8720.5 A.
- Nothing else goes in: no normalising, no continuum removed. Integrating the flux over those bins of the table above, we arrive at 58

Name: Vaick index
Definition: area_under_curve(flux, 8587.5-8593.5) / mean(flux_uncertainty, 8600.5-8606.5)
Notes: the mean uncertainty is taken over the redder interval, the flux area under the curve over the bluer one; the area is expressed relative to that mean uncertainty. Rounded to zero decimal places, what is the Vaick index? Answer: 75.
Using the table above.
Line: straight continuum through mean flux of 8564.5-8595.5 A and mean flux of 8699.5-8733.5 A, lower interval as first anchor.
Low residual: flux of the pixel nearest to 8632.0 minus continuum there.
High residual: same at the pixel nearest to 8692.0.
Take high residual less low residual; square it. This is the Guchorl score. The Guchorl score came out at 97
